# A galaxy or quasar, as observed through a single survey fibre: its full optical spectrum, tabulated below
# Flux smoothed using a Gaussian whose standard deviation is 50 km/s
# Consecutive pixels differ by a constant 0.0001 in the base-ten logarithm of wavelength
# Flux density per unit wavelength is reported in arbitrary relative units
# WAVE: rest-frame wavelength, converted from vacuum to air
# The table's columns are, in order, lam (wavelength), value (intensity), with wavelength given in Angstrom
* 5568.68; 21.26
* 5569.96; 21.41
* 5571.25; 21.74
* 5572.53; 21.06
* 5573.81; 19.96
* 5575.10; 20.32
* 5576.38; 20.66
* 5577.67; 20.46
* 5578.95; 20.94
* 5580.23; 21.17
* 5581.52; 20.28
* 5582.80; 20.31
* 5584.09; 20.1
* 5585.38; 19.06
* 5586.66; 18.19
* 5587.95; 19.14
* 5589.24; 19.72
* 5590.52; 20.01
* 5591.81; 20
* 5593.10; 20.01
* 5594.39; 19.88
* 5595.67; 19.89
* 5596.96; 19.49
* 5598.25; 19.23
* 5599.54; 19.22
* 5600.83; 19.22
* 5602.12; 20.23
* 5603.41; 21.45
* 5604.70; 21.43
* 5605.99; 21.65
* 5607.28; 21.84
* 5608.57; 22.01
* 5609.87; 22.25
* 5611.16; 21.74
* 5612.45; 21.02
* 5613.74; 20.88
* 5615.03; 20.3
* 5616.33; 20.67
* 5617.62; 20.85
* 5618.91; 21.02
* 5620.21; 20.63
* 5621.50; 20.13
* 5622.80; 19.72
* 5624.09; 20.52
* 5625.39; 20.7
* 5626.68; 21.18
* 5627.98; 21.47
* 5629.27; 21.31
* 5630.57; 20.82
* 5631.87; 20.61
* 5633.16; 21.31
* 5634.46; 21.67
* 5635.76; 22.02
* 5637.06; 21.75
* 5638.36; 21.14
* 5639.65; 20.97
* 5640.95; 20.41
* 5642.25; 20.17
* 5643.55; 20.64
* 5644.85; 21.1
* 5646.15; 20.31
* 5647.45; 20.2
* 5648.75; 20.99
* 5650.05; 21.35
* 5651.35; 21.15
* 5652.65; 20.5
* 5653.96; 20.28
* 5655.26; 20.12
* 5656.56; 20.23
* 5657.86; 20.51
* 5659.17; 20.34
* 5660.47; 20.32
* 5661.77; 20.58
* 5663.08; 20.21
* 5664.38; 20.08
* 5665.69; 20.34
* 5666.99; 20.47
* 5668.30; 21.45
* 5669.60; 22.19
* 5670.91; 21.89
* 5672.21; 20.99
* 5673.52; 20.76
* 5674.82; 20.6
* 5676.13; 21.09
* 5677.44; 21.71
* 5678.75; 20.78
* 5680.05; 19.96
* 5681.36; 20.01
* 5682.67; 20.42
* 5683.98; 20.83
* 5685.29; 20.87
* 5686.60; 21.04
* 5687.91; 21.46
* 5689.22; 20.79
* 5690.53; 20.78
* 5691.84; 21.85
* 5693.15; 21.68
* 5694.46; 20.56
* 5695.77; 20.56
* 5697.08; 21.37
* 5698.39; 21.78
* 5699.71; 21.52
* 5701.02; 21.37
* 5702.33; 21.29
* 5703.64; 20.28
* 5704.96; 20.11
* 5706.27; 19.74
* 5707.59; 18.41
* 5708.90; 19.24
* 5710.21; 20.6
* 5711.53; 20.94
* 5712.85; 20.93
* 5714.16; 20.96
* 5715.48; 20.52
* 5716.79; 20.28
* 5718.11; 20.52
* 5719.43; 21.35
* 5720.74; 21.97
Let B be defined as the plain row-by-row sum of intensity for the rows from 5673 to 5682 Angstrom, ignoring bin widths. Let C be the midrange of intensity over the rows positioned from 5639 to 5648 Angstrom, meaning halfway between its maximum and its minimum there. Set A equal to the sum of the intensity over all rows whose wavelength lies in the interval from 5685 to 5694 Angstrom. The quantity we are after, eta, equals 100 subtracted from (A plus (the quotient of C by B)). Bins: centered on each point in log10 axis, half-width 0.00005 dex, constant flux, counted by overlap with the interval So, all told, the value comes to 49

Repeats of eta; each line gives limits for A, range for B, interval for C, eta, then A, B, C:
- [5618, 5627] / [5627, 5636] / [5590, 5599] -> 44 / 144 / 149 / 19.6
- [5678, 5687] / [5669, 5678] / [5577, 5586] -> 44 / 144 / 149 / 20.1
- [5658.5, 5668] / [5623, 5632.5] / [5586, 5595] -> 42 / 142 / 147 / 19.1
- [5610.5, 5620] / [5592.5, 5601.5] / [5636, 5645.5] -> 47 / 146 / 137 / 21.0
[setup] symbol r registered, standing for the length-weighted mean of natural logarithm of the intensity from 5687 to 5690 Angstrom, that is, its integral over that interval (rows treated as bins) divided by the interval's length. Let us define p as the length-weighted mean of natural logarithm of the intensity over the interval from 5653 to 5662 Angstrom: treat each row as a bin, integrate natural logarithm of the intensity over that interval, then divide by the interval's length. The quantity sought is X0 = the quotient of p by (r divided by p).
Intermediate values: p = 3.01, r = 3.05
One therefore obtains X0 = 2.98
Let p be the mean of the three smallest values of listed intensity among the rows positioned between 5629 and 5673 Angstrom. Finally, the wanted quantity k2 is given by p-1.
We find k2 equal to 19.1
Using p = 20.1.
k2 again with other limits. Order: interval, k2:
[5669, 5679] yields 19.7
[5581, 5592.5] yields 17.8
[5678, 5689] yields 19.1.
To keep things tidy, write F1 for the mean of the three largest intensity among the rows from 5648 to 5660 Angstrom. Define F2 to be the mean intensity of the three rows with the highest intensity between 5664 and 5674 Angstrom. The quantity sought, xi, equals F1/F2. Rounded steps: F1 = 21.2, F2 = 21.8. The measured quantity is 0.97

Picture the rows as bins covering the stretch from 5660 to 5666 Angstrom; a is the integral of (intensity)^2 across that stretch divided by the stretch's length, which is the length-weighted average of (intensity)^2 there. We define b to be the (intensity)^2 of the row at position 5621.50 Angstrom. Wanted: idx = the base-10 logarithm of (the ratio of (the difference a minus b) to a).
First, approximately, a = 412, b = 405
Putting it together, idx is -1.78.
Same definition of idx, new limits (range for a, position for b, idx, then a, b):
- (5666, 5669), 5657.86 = -1.40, 438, 421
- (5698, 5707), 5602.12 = -1.25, 434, 409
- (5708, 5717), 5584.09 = -1.45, 419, 404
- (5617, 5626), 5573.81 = -1.28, 421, 398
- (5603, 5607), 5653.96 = -0.94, 464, 411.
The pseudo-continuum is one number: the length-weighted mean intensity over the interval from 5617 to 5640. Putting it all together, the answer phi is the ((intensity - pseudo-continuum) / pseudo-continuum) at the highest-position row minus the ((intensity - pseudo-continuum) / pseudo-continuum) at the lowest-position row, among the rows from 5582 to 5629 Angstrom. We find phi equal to 0.055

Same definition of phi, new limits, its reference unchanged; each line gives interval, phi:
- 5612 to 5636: 0.048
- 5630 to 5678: 0.042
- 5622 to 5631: 0.052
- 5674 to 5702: 0.037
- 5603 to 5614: -0.027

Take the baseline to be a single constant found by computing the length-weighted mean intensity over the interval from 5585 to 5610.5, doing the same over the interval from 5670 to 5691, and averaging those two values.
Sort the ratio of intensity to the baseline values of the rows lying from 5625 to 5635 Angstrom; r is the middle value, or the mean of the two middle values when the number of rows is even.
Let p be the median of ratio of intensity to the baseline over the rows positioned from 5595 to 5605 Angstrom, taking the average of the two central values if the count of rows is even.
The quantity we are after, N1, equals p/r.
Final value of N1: 0.93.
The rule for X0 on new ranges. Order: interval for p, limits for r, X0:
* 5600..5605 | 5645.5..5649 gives 3.02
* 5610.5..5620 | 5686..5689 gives 3.03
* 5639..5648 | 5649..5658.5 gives 3.02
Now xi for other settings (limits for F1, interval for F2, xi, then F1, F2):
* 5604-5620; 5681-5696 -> 1.02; 22.0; 21.7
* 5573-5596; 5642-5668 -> 0.99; 20.9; 21.2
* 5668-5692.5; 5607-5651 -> 0.99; 22.0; 22.1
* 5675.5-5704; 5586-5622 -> 0.99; 21.8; 22.0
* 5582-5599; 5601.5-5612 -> 0.91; 20.1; 22.0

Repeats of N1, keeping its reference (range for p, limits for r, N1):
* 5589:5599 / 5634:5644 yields 0.94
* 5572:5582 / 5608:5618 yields 0.98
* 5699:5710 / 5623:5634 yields 0.96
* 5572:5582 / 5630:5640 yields 0.97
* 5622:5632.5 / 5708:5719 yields 1.01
